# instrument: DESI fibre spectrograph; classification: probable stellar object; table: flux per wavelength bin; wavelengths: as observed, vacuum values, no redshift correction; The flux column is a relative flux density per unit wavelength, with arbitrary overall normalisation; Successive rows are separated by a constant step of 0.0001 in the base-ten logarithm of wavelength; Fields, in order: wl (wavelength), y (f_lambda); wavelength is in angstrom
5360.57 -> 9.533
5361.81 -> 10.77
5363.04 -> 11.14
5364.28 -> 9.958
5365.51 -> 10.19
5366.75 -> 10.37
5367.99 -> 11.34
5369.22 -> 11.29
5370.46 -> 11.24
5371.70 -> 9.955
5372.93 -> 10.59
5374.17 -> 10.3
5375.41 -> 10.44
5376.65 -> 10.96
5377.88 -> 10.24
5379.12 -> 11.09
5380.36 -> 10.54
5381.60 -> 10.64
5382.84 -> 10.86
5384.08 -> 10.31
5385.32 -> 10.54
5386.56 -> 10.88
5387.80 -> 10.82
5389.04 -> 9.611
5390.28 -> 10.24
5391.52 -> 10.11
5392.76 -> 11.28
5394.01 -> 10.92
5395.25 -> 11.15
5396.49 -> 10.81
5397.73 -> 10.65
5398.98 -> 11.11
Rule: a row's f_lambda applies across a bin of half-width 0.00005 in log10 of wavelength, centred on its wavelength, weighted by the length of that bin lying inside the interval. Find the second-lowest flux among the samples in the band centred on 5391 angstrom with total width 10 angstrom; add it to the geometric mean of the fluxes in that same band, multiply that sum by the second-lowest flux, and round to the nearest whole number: 210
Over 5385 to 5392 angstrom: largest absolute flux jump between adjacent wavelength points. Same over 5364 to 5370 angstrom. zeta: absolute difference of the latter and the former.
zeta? 0.2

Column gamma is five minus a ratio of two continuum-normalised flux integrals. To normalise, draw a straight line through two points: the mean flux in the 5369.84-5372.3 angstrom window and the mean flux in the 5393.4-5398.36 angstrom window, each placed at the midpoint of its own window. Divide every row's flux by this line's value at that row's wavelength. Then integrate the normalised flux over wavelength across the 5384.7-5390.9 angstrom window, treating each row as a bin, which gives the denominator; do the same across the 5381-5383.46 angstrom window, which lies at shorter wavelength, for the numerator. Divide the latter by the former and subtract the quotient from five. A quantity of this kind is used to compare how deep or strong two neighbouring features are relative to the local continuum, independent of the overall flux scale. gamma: 4.59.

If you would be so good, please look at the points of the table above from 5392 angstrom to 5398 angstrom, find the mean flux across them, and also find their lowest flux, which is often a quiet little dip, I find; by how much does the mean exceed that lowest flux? 0.31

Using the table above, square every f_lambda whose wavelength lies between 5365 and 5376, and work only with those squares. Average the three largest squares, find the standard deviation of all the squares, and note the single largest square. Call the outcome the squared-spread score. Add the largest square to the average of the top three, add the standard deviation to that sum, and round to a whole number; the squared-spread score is 267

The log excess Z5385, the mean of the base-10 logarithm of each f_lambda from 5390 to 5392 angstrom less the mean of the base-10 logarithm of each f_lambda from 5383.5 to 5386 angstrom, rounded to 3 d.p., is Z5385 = -0.011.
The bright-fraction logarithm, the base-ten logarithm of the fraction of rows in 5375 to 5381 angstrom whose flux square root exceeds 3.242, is -0.22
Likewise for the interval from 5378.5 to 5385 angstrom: -0.10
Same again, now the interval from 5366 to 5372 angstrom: -0.22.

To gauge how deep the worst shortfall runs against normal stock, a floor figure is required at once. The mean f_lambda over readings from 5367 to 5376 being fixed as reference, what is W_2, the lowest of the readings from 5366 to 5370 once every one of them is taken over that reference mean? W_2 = 0.97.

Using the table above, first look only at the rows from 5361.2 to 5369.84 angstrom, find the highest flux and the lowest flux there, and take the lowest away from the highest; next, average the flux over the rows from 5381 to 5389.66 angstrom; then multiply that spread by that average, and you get 14.5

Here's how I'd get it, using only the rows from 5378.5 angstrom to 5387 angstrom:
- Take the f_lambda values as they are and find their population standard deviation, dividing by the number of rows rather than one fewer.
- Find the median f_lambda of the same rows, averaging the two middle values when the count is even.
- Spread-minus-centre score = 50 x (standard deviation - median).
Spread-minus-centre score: -520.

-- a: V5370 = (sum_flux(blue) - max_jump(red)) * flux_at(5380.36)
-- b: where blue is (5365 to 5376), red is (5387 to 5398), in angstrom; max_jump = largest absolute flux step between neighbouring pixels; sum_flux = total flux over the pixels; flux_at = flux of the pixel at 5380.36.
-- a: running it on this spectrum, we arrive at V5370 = 996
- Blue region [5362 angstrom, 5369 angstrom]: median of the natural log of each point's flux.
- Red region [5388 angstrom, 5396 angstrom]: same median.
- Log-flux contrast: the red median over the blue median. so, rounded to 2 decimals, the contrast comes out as 1.01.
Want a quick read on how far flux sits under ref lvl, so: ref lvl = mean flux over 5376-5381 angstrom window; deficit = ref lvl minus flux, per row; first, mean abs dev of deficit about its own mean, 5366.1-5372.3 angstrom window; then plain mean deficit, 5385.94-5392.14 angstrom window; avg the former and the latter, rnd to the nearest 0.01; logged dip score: 0.46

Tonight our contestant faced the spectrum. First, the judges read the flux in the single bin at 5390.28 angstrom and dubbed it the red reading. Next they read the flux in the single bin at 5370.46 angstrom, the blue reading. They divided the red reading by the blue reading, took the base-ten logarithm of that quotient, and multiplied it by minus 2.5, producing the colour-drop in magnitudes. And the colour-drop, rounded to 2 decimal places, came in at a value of 0.10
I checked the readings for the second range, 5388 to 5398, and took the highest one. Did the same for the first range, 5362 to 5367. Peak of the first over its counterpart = 0.99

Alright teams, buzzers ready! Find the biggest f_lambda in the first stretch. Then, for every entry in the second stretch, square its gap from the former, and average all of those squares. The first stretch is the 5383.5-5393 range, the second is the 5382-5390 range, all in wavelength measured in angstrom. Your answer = 0.80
